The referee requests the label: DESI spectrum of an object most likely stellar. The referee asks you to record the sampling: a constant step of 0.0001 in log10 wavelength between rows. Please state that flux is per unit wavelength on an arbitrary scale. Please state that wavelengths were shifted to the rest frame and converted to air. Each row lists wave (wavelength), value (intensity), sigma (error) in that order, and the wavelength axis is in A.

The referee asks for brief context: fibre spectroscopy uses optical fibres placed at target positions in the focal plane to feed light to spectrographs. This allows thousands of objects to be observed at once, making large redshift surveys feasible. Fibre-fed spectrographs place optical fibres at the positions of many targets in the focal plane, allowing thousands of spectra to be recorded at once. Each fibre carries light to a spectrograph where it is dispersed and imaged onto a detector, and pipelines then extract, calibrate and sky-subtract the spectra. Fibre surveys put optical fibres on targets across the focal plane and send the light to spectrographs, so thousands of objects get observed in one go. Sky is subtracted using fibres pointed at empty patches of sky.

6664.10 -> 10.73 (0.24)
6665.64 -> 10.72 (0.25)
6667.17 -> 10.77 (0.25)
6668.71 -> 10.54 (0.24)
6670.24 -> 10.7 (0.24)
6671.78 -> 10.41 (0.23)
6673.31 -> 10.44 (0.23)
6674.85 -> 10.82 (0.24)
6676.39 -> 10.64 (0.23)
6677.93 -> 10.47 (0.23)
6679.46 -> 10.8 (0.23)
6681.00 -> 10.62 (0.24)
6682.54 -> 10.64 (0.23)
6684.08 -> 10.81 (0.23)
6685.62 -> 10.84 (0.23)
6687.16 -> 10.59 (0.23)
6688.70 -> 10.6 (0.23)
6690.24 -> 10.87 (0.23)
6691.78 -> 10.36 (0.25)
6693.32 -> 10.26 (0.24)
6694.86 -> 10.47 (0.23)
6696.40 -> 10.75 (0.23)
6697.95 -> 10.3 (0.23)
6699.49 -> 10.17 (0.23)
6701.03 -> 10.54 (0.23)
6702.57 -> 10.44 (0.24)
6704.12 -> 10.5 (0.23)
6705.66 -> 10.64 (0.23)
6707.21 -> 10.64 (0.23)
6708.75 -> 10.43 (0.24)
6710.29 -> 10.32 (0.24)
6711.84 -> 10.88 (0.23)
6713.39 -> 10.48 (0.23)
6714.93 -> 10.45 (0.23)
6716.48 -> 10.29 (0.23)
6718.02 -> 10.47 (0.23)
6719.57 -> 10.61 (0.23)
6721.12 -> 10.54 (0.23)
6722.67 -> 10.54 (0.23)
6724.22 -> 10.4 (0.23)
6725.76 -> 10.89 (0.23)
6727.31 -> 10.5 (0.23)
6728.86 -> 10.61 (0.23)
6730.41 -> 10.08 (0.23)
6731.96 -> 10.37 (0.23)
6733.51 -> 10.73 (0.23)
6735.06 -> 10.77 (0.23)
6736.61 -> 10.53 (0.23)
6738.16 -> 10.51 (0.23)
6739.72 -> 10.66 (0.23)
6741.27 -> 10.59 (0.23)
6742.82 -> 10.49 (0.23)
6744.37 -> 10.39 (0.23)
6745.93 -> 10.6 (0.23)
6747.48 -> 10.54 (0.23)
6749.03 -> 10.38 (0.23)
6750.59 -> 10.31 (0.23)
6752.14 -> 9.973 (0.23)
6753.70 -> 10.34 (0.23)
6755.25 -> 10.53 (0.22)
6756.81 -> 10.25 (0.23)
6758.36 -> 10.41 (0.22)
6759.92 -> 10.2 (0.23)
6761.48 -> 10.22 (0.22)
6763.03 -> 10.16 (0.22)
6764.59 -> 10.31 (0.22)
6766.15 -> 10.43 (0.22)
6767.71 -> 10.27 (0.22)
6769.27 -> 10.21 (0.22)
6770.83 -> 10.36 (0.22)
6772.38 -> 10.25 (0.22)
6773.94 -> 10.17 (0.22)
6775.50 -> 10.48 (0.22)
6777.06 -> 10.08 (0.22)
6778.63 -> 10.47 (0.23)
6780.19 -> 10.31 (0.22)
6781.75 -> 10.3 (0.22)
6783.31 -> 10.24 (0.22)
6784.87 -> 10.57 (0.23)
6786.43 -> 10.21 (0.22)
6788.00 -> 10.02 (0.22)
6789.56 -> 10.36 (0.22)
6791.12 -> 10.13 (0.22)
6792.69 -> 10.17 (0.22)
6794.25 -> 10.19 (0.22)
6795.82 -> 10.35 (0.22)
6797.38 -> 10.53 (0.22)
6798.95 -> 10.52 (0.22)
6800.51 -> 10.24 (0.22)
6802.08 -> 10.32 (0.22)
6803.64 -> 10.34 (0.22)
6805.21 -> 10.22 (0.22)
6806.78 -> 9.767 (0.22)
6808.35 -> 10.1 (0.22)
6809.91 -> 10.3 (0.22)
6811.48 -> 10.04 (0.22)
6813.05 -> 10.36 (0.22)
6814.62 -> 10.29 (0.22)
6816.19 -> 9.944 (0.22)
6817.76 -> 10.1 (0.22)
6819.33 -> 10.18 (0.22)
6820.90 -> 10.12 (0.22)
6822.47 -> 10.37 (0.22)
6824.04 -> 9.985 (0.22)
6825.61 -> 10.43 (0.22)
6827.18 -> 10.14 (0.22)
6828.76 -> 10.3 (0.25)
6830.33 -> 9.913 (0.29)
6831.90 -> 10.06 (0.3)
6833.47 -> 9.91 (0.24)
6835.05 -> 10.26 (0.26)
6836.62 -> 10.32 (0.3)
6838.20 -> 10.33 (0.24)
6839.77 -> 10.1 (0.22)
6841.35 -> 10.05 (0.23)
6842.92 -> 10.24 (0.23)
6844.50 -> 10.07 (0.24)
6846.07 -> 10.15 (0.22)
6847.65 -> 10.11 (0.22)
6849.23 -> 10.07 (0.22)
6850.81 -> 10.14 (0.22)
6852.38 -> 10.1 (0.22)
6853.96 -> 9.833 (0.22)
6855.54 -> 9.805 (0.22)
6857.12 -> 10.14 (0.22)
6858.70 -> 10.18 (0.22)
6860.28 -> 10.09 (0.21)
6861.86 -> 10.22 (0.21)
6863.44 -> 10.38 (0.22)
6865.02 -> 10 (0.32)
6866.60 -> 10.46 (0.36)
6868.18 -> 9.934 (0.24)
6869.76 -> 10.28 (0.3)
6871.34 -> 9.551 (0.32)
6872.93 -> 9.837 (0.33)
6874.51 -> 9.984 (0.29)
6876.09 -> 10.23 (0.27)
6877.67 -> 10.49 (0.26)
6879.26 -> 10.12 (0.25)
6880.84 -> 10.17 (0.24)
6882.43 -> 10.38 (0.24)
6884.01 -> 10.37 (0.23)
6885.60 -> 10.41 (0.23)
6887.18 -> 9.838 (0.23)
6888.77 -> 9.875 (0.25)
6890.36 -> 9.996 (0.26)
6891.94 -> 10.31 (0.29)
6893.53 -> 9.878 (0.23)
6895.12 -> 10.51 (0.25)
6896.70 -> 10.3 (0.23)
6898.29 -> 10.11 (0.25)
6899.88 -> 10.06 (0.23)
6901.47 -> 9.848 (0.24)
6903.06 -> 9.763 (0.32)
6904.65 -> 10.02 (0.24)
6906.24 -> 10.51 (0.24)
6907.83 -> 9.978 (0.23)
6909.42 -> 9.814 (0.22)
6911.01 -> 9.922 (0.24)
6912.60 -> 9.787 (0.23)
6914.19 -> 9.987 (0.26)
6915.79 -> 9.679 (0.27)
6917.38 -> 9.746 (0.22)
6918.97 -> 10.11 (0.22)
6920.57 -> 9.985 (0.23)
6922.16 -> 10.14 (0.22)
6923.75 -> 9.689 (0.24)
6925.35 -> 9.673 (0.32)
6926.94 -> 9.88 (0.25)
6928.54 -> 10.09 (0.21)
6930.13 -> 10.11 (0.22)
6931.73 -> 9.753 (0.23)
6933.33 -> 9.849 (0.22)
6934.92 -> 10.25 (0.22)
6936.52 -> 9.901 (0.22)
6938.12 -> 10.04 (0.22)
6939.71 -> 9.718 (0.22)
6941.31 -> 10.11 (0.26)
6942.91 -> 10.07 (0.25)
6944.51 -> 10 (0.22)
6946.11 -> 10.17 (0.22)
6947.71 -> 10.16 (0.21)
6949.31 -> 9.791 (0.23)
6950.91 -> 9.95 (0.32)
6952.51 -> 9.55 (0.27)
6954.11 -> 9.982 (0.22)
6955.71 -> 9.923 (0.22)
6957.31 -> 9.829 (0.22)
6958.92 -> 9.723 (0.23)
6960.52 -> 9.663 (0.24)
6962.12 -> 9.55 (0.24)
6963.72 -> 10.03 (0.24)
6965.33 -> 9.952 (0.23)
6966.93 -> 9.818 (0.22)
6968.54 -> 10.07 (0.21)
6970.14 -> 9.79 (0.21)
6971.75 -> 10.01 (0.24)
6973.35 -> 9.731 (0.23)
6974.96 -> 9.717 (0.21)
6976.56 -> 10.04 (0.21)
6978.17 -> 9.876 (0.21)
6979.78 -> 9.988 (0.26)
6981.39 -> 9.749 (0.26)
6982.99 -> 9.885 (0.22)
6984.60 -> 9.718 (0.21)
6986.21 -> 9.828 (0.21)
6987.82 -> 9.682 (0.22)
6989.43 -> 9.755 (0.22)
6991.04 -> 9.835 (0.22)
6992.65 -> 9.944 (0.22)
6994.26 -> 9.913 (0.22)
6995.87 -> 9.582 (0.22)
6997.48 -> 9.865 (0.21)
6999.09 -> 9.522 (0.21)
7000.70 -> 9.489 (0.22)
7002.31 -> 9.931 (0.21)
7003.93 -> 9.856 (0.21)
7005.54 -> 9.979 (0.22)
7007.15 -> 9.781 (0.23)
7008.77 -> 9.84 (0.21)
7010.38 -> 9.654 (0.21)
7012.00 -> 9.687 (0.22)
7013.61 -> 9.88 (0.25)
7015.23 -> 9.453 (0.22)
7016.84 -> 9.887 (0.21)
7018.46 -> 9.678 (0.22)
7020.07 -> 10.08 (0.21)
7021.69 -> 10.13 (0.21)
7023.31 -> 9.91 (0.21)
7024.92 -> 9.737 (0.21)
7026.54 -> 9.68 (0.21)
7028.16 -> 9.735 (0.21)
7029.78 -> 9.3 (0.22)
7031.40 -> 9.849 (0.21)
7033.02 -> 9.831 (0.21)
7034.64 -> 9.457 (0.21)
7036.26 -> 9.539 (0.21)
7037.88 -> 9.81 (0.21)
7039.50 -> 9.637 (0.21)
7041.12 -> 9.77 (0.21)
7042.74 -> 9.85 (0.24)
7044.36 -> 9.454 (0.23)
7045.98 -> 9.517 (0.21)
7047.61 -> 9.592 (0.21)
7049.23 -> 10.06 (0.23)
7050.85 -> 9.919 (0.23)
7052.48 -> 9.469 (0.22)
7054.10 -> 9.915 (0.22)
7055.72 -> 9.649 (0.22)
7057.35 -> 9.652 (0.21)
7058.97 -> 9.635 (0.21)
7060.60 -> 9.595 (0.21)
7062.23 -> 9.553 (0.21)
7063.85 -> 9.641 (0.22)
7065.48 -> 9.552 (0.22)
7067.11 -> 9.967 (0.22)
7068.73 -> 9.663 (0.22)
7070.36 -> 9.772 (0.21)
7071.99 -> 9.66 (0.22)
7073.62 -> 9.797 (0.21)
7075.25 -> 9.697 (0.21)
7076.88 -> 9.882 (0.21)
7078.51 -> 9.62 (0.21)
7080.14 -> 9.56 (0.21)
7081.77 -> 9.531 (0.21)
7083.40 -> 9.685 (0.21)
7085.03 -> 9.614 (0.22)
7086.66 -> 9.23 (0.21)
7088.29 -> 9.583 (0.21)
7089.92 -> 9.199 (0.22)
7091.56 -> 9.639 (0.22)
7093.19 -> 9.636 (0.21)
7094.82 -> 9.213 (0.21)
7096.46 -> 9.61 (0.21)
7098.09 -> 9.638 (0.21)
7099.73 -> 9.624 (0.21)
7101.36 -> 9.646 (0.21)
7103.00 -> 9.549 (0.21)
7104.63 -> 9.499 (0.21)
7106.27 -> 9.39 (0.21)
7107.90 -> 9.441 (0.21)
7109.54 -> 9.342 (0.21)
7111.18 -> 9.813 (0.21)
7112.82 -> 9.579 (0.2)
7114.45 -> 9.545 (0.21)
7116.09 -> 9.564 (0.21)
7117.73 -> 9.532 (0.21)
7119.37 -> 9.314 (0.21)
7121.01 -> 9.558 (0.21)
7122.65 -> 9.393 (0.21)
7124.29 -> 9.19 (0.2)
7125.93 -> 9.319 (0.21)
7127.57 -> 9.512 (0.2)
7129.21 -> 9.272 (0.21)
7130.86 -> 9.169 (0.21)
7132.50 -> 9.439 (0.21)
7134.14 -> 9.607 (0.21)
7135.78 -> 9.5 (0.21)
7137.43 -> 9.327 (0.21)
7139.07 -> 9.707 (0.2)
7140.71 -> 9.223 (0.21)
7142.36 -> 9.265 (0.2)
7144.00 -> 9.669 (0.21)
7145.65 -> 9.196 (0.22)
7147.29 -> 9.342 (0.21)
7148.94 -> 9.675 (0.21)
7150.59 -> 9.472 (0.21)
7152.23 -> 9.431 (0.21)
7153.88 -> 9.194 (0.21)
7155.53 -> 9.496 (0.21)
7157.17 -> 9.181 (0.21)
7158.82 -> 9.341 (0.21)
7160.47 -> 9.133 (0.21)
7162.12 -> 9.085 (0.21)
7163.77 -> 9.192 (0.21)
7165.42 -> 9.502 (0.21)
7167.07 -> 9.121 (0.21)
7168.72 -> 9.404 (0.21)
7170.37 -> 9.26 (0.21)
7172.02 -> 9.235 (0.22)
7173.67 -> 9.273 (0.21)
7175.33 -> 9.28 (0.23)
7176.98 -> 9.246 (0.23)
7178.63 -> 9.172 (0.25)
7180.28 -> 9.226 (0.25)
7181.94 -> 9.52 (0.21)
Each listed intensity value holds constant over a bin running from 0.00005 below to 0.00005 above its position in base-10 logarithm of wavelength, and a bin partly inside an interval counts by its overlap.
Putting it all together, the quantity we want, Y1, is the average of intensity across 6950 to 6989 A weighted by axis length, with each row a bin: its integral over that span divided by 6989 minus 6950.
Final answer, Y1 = 9.8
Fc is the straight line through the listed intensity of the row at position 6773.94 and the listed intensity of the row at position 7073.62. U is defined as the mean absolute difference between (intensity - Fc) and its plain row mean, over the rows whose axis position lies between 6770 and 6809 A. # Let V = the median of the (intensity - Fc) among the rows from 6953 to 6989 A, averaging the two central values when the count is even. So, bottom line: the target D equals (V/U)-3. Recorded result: -3.7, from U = 0.134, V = -0.09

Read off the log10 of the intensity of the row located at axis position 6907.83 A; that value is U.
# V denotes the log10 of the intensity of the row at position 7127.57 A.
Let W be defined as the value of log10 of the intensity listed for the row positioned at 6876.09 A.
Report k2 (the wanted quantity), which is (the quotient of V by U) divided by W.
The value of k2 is 0.97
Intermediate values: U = 1.00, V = 0.978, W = 1.01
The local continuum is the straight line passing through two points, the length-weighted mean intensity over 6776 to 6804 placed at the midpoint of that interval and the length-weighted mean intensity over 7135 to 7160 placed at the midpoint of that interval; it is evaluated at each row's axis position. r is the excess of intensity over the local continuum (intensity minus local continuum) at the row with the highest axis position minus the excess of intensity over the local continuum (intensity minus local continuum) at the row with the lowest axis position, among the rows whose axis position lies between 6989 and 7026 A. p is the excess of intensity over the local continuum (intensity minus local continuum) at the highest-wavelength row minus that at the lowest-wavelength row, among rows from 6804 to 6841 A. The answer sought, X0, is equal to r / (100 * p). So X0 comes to -0.022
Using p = -0.03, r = 0.07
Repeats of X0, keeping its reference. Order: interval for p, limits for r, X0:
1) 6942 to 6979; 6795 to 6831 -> 0.033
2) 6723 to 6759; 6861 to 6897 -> 0.017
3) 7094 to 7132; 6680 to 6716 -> -0.018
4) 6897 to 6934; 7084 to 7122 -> -0.002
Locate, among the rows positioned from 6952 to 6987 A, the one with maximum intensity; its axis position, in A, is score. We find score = 6968.54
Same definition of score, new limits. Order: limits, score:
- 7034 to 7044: 7042.74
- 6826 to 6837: 6836.62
